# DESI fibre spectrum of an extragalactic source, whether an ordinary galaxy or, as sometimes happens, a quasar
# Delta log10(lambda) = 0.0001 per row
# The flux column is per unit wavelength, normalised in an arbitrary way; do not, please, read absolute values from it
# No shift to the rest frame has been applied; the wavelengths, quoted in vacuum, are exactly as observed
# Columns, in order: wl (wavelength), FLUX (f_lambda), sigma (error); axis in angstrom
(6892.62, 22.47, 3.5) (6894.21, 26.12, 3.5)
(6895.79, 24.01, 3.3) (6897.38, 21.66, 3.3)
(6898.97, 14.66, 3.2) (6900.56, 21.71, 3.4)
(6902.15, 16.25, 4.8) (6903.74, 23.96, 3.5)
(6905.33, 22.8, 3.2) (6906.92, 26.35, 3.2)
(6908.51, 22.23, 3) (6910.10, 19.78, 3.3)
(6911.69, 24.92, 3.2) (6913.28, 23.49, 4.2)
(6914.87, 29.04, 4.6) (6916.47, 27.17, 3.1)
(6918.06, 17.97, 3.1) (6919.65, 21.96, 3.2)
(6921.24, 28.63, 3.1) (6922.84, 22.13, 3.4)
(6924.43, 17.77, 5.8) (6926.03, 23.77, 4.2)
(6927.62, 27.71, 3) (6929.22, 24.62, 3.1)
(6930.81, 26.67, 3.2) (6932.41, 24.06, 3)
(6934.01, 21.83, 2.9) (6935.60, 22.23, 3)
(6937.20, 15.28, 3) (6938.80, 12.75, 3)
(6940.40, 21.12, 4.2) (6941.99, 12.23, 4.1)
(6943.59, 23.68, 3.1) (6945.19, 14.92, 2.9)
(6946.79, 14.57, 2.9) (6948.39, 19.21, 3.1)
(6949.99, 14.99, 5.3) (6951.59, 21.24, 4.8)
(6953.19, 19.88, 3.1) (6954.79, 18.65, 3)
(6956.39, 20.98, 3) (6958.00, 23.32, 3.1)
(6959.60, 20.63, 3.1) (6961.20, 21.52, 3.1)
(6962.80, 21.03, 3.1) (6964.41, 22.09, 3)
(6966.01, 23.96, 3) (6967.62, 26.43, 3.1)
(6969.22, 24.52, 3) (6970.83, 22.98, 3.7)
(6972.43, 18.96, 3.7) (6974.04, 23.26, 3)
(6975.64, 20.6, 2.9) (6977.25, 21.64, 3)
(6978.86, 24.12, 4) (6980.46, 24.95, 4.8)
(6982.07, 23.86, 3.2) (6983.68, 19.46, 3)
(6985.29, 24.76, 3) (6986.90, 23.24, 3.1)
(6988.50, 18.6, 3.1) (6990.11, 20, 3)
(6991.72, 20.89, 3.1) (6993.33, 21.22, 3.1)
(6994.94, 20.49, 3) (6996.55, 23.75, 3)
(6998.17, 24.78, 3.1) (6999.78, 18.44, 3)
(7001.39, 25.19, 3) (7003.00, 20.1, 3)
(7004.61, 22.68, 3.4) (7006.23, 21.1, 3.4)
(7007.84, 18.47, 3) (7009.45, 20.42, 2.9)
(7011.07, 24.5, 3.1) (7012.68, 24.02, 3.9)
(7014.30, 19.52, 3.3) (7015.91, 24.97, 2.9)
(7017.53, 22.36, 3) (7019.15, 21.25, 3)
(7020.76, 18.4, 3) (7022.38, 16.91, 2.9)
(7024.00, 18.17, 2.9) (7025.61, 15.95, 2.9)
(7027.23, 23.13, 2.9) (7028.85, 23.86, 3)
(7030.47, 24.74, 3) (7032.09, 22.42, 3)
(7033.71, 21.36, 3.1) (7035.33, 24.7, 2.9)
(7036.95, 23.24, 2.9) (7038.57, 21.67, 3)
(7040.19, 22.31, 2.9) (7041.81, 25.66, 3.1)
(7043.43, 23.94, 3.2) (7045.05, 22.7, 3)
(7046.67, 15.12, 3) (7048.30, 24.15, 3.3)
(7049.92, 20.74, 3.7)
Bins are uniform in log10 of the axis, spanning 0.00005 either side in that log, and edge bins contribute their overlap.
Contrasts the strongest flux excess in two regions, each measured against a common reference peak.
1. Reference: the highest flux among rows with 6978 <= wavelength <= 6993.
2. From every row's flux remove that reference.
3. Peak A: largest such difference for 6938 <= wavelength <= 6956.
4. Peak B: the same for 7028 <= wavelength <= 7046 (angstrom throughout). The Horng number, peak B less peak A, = 2.0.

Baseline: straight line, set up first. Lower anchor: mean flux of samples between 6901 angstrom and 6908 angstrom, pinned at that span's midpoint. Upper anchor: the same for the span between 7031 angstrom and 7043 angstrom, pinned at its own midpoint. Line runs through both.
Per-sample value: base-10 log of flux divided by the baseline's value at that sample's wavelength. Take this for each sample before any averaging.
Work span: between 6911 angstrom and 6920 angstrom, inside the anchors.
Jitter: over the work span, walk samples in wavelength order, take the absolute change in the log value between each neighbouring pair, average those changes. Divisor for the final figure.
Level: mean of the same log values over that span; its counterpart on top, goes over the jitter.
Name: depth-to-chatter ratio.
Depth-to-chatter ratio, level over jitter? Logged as 0.3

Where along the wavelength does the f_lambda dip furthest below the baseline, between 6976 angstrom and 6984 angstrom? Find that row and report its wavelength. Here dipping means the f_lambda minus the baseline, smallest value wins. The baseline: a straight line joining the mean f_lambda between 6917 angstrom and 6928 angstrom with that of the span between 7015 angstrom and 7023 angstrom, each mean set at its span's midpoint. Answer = 6983.68 angstrom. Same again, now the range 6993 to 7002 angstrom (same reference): 6999.78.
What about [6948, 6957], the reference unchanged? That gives 6949.99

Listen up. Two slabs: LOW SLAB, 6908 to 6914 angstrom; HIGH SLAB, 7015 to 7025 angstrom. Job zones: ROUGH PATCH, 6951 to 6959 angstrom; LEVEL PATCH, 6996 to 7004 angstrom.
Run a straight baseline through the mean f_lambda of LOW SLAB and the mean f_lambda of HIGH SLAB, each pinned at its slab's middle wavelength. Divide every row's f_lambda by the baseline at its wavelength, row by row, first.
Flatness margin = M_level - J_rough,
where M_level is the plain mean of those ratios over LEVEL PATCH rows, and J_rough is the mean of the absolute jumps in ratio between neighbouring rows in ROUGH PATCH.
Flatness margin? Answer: 1.00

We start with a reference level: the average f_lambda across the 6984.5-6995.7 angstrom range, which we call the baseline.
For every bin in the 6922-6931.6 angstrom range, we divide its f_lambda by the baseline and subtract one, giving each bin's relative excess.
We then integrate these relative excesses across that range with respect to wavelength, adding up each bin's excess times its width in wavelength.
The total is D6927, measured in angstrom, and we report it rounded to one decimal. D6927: 1.1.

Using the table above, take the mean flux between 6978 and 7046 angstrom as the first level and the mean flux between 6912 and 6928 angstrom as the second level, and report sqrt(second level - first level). 1.4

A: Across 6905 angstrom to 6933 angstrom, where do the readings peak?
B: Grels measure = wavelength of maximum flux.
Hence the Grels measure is 6914.87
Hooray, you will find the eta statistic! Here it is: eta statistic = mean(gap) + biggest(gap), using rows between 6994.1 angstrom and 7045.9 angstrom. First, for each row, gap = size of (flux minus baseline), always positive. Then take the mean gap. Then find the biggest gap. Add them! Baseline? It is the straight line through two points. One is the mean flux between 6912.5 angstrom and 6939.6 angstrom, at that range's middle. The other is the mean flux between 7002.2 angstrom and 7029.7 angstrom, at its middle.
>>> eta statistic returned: 7.8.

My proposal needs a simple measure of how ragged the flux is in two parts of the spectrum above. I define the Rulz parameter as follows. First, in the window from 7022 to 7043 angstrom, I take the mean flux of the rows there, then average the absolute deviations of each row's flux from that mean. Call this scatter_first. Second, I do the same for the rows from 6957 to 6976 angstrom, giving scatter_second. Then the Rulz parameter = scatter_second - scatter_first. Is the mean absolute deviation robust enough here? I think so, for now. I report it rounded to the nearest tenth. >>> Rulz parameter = -0.7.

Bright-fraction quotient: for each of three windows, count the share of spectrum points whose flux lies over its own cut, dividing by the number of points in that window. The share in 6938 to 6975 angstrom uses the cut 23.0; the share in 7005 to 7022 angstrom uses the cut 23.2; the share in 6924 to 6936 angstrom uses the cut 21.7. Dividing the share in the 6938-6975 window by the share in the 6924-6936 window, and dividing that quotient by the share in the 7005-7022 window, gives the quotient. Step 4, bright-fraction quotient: 1.0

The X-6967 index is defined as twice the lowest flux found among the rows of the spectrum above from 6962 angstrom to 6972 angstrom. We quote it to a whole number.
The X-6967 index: 42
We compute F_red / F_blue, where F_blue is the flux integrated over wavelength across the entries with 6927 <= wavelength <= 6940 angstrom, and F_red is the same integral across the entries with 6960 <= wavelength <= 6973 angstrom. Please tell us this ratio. 1.04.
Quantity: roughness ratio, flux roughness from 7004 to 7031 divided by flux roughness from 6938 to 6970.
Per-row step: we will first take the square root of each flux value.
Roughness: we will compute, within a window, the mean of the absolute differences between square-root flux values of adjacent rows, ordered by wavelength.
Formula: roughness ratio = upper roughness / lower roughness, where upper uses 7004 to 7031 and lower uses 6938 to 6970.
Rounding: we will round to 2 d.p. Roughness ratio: 0.64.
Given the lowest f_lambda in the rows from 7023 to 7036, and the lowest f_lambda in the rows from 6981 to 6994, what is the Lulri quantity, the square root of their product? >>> 17.2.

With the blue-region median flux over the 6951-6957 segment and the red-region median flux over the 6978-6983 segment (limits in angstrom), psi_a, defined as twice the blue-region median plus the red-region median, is 65.0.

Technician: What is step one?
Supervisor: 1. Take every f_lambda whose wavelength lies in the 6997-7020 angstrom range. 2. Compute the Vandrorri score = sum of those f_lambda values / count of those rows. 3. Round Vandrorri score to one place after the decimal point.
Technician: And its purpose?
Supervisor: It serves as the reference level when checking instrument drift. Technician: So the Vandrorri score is 22.0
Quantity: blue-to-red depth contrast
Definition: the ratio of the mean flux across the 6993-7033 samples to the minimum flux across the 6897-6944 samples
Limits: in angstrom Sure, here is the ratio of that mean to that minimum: 1.756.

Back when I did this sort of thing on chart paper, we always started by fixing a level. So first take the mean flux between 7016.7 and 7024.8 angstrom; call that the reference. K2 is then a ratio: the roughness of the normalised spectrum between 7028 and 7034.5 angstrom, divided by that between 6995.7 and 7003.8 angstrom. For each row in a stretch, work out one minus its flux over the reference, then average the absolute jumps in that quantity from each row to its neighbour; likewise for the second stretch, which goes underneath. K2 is 0.30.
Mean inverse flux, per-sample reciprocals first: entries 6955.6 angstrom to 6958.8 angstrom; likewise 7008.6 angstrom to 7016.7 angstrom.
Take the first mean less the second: 0.001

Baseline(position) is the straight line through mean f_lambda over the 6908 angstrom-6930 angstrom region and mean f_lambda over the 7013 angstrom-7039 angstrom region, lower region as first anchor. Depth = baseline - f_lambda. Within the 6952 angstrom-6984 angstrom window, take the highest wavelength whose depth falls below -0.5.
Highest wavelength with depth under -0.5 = 6982.07 angstrom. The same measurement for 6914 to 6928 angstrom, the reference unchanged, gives 6927.62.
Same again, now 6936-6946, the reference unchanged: 6943.59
